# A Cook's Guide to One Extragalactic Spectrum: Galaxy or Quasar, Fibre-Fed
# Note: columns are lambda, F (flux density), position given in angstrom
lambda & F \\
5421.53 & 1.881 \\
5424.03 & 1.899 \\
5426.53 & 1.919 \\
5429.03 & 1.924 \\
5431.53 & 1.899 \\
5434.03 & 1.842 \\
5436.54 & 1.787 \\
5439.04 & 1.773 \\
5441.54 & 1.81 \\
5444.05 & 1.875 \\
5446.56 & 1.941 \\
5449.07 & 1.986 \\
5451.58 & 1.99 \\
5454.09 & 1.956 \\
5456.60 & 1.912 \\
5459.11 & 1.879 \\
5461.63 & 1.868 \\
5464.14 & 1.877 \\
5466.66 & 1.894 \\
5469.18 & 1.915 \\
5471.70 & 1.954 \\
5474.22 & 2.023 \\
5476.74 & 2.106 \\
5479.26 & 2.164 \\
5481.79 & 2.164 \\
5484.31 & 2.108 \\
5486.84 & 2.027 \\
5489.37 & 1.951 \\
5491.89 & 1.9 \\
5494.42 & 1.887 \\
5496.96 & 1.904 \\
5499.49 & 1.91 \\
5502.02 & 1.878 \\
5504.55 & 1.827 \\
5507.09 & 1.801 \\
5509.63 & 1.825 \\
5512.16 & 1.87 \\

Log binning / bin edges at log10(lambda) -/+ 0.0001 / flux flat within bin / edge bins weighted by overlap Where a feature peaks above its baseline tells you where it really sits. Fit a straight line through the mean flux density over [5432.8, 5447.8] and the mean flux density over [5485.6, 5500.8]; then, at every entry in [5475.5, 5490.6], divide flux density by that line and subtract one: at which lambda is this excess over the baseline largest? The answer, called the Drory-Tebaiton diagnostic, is 5479.26 angstrom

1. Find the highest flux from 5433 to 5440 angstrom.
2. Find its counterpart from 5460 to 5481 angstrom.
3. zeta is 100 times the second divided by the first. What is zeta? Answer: 117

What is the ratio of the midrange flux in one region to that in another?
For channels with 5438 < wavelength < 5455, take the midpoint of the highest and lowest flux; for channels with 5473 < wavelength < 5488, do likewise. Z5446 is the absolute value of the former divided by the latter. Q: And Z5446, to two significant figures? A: 0.90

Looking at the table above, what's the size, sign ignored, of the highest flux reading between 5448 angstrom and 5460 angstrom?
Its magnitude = 1.99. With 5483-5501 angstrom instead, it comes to 2.11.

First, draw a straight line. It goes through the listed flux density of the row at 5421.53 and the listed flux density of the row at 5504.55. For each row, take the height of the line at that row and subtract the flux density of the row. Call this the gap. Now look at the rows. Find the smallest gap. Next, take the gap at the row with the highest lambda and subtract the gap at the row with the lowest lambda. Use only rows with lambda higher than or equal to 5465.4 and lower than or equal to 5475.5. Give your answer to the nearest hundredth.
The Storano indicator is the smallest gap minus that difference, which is -0.04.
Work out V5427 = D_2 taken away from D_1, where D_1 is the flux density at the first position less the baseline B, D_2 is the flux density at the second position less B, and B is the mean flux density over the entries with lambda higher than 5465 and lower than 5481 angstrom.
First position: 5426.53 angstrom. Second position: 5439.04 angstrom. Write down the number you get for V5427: 0.15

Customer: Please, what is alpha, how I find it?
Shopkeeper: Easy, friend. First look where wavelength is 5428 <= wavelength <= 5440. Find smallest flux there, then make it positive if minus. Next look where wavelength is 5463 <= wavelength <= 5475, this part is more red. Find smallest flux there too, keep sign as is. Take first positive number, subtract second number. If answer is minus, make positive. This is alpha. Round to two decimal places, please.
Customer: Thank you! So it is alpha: 0.10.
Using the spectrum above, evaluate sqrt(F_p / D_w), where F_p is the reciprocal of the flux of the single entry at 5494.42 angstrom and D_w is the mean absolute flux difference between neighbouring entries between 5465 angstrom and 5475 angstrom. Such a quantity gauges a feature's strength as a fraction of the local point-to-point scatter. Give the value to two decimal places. 3.51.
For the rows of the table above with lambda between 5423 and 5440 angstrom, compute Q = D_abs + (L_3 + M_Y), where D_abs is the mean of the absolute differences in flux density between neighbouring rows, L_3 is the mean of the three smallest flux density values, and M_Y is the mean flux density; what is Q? 3.69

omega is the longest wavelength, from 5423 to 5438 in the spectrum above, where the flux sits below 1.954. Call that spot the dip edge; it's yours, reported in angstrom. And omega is 5436.54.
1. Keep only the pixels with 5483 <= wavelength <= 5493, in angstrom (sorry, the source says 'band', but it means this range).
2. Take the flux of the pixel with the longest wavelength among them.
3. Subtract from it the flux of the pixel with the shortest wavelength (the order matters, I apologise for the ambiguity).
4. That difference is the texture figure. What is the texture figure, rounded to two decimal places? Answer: -0.21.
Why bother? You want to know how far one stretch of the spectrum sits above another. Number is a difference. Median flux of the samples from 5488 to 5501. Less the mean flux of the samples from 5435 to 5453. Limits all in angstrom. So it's 0.024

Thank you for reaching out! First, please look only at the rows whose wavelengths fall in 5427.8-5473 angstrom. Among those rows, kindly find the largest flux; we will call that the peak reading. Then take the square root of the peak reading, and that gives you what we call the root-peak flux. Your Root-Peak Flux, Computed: 1.41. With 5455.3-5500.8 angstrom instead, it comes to 1.47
